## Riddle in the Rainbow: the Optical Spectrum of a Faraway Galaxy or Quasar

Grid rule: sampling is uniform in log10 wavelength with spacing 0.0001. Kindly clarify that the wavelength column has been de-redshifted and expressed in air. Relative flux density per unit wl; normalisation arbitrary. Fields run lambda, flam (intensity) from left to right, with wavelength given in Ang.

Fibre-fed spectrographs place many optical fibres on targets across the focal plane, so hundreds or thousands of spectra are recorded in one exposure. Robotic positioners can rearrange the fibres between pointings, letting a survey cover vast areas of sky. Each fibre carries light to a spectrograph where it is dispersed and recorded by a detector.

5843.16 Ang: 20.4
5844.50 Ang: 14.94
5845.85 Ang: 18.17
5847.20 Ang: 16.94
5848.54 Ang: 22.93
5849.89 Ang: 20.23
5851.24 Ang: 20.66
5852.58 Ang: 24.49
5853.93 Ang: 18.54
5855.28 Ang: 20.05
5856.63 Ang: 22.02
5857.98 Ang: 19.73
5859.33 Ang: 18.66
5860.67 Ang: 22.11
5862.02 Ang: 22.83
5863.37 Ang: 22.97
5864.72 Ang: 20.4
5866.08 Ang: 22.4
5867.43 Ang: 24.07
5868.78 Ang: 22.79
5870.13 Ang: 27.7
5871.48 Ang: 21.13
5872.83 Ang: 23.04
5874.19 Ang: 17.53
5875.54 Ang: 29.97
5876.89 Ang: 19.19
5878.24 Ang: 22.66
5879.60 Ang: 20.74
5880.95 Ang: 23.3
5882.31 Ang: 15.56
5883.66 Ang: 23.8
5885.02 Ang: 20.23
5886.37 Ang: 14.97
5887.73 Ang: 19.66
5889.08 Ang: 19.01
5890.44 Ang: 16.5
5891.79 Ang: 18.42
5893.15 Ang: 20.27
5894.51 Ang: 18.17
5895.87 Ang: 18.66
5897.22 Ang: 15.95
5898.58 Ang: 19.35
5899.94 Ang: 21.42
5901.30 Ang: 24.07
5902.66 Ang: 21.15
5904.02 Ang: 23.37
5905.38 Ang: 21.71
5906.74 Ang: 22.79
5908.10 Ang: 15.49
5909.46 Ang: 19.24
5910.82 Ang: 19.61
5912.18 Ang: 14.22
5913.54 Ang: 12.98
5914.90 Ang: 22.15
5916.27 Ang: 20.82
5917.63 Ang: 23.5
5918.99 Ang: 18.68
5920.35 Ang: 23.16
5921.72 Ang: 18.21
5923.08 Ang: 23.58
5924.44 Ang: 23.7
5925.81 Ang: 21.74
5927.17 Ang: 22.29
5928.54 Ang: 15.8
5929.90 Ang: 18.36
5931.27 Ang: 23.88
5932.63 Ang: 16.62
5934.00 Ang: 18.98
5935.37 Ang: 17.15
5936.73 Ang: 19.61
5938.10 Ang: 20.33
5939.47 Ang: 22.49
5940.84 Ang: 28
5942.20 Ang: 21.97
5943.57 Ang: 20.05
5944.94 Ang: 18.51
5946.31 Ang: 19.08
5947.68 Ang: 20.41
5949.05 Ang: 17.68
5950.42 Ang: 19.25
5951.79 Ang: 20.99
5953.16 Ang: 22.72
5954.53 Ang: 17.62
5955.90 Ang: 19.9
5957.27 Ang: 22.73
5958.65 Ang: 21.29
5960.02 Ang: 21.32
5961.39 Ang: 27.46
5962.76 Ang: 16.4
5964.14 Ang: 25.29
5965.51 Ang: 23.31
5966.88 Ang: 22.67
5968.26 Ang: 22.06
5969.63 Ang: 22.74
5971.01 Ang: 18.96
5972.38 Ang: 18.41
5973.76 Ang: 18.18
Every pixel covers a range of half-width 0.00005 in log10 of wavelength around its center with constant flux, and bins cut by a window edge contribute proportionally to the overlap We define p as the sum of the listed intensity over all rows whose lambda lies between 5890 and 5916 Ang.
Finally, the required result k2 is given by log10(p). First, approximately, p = 366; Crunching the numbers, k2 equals 2.56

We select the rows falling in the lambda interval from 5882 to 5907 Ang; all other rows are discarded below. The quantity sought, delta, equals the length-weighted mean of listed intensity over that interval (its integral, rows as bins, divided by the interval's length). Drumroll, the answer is 19.8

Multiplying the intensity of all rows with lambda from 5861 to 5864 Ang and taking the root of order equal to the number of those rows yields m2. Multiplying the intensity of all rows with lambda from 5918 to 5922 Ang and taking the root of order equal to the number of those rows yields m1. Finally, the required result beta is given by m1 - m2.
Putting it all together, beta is -3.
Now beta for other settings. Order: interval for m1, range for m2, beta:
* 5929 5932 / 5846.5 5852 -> 1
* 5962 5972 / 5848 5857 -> 0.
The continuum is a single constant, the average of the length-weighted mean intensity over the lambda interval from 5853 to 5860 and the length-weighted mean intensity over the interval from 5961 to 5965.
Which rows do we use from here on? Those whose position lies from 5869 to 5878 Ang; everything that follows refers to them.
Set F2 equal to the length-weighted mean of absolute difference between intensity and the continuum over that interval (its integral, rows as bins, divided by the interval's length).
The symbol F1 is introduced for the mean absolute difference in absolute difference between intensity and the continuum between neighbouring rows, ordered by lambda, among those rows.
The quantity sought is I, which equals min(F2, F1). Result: 3.6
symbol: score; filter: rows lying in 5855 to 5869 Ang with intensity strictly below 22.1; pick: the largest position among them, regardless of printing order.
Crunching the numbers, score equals 5864.72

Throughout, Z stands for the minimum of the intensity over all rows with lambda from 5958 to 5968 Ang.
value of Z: 16.4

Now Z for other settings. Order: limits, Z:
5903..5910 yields 15.49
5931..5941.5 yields 16.62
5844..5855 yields 14.94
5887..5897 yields 16.5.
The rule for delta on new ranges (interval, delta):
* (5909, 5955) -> 20.1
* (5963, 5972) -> 22.1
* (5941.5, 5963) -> 20.6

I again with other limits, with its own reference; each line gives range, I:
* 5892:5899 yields 2.2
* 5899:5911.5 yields 1.8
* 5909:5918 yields 2.7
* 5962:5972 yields 1.0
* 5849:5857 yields 1.1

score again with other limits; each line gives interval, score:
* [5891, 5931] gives 5929.90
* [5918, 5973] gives 5972.38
